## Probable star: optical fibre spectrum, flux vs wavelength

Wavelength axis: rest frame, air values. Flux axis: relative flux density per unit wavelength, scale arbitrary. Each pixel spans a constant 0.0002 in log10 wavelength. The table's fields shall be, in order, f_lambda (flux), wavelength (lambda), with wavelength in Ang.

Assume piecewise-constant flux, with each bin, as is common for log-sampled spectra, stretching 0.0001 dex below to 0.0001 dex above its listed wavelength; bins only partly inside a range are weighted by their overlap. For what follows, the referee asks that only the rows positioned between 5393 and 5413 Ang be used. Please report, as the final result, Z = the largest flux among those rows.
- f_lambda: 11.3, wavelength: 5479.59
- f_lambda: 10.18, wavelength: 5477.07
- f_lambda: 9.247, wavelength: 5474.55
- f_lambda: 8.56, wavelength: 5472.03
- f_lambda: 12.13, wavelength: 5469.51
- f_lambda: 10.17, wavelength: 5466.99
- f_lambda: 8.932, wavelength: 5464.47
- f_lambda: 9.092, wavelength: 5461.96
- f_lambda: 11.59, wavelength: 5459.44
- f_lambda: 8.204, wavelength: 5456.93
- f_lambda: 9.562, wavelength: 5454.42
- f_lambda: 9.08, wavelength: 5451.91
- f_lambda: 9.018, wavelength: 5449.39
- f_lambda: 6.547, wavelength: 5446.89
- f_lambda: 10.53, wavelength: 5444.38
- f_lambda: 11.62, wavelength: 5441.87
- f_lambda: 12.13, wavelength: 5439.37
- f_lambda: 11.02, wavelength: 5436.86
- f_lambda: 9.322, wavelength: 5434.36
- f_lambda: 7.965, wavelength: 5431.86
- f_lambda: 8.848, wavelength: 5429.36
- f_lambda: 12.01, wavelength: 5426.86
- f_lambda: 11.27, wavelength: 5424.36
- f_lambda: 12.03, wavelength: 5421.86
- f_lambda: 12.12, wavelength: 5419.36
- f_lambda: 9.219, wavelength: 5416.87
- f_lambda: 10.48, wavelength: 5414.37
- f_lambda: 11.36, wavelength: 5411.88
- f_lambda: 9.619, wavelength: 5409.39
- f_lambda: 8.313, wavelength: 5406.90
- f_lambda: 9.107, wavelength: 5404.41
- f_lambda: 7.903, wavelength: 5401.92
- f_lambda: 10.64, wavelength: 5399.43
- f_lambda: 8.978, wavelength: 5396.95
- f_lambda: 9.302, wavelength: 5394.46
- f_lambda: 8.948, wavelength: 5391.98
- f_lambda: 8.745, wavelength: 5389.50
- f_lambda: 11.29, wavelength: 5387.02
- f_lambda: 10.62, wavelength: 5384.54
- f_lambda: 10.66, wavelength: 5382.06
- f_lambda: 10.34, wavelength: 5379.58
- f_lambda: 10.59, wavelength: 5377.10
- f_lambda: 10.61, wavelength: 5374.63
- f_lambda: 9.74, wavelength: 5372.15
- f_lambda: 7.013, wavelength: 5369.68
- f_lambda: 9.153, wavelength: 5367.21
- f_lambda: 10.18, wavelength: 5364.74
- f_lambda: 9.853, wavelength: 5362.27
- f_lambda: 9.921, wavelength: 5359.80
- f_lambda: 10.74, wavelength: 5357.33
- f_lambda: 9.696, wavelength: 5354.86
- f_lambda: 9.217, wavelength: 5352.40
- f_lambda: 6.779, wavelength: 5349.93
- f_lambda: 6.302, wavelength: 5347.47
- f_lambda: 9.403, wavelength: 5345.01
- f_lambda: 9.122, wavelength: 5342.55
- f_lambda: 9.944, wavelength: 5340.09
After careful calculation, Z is 11.36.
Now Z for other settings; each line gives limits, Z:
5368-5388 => 11.29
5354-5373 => 10.74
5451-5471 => 12.13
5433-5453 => 12.13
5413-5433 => 12.12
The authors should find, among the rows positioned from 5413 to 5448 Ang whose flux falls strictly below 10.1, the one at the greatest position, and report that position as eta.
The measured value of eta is 5446.89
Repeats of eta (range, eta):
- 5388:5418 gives 5416.87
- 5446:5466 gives 5464.47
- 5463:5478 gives 5474.55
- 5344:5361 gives 5359.80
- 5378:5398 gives 5396.95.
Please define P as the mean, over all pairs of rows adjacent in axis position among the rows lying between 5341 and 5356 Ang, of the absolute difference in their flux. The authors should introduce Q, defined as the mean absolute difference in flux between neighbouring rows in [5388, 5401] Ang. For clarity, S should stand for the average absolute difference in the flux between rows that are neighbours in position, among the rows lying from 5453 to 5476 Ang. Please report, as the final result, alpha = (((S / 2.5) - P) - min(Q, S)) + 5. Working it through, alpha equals 3.75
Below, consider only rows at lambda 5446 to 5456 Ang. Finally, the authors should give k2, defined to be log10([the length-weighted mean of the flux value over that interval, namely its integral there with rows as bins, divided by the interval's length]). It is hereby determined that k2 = 0.94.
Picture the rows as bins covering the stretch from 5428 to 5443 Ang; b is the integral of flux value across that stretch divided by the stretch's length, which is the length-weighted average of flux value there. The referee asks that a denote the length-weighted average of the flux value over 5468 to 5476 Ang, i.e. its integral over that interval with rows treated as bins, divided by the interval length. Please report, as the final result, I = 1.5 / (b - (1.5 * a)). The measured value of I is -0.31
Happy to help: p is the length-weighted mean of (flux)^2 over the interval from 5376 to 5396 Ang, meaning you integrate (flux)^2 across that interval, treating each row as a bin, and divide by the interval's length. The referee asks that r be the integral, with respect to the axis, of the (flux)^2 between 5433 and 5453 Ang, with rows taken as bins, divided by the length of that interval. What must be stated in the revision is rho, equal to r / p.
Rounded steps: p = 102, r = 101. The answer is 0.99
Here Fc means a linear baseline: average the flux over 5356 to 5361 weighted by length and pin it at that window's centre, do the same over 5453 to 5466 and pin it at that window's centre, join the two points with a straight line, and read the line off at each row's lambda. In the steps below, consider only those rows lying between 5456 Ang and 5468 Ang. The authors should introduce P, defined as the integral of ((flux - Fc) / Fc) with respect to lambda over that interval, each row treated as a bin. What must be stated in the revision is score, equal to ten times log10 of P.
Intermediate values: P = 0.20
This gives -7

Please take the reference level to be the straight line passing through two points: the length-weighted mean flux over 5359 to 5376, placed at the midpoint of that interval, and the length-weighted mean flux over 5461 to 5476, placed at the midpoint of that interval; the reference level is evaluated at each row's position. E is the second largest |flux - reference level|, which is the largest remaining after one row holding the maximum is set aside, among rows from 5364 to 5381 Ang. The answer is 1.10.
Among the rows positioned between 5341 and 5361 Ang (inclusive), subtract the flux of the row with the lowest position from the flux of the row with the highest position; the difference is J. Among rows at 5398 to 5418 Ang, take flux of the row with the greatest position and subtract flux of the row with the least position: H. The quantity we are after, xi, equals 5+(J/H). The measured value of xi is 4.4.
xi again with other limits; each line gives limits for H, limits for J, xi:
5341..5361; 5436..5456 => 3.2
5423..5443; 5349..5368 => 11.8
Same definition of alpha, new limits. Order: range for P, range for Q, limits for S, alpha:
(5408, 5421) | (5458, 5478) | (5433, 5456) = 2.45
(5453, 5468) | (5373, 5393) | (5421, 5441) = 3.25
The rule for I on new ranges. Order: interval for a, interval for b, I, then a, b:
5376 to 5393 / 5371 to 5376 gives -0.30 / 10.2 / 10.2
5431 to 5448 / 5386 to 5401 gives -0.28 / 9.9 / 9.6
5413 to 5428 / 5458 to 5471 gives -0.23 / 11.2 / 10.3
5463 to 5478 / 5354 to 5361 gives -0.32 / 9.9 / 10.1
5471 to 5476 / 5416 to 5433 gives -0.51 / 9.0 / 10.5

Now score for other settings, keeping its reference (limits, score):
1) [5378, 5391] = -6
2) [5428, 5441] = -5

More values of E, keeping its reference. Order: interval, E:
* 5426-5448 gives 2.48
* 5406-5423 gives 2.42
